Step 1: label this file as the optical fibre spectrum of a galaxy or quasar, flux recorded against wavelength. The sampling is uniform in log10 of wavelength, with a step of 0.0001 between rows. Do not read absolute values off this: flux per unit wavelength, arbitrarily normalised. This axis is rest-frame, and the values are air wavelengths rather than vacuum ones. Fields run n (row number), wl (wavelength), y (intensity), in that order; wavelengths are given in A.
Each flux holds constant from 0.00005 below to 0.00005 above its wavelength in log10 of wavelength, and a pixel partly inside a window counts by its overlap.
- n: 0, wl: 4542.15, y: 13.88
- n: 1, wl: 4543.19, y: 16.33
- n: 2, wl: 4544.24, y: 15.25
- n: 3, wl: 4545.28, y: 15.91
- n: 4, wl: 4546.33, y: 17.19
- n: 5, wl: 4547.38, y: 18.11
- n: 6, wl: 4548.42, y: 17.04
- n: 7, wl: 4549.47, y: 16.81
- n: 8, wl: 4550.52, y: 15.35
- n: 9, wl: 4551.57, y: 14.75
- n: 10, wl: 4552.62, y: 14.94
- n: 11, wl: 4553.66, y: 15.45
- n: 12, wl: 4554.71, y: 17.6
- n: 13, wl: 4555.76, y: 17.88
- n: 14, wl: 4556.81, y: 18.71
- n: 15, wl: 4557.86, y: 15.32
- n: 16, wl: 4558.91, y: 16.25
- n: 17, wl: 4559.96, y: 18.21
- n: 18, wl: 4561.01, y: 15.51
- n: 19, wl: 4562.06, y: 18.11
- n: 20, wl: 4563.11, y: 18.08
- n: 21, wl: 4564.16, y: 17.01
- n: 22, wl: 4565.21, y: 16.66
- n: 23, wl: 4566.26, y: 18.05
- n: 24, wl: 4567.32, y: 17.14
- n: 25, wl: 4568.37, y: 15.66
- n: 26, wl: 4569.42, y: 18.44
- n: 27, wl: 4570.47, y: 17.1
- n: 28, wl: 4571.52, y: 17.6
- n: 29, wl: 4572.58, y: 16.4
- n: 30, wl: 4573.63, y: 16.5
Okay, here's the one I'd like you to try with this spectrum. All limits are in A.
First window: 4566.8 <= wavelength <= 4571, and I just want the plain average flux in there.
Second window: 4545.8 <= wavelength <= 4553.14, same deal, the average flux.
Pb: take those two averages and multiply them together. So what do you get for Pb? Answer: 279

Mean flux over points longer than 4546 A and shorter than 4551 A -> 16.9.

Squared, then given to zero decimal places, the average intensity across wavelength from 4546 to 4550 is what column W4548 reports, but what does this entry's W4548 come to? 299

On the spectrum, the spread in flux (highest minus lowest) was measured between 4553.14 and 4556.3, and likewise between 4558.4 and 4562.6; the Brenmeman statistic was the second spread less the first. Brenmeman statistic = 0.3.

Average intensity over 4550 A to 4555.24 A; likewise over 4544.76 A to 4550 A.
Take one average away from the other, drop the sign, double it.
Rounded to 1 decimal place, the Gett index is 2.8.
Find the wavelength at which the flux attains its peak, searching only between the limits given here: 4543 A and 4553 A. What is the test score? 4547.38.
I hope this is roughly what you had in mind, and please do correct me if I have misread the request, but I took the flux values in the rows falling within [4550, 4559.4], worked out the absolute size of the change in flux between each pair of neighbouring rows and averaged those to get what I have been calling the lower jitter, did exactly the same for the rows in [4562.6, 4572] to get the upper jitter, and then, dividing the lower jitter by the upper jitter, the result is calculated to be 0.9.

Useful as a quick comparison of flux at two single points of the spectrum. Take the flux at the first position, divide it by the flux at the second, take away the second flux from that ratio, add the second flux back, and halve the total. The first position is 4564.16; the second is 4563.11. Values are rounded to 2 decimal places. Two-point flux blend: 0.47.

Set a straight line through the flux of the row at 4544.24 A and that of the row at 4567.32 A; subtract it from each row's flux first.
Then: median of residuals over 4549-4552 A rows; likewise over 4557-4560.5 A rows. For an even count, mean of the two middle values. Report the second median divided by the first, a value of 0.5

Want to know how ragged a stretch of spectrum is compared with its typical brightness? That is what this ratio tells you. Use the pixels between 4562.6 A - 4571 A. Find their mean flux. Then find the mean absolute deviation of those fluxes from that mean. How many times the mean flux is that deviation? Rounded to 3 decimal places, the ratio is 0.040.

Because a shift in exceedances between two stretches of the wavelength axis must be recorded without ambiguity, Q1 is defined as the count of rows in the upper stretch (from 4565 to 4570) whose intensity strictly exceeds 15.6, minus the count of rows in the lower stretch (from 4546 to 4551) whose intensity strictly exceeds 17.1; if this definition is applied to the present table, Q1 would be 3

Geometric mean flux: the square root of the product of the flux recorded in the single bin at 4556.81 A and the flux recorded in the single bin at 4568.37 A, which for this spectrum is 17.1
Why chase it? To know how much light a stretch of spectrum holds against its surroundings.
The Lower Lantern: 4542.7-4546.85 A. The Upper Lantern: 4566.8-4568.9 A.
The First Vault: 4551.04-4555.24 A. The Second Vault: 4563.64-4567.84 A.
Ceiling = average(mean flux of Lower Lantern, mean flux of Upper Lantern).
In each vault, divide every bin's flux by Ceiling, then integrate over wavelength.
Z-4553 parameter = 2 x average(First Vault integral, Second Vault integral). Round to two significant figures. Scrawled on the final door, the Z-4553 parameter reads 8.5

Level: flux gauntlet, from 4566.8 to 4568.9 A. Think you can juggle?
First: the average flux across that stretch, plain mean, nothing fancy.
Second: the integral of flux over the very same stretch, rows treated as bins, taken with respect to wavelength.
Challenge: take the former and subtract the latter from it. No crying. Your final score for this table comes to -18.1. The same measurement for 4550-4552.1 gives -16.5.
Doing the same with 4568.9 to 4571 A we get -19.6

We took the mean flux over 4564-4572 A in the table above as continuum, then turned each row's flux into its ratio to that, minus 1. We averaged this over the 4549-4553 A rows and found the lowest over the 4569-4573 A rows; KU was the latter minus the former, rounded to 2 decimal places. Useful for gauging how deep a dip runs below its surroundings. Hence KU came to 0.05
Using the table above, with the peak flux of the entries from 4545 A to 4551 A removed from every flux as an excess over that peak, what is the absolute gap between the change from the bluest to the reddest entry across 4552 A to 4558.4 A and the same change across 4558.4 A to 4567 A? 1.4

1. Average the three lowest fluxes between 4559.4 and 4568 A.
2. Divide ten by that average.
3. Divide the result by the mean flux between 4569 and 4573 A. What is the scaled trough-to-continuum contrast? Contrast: 0.0351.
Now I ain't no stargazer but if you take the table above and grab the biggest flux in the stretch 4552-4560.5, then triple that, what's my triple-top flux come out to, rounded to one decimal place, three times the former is 56.1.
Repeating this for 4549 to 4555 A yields 52.8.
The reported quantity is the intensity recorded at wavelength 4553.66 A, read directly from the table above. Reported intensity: 15.45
